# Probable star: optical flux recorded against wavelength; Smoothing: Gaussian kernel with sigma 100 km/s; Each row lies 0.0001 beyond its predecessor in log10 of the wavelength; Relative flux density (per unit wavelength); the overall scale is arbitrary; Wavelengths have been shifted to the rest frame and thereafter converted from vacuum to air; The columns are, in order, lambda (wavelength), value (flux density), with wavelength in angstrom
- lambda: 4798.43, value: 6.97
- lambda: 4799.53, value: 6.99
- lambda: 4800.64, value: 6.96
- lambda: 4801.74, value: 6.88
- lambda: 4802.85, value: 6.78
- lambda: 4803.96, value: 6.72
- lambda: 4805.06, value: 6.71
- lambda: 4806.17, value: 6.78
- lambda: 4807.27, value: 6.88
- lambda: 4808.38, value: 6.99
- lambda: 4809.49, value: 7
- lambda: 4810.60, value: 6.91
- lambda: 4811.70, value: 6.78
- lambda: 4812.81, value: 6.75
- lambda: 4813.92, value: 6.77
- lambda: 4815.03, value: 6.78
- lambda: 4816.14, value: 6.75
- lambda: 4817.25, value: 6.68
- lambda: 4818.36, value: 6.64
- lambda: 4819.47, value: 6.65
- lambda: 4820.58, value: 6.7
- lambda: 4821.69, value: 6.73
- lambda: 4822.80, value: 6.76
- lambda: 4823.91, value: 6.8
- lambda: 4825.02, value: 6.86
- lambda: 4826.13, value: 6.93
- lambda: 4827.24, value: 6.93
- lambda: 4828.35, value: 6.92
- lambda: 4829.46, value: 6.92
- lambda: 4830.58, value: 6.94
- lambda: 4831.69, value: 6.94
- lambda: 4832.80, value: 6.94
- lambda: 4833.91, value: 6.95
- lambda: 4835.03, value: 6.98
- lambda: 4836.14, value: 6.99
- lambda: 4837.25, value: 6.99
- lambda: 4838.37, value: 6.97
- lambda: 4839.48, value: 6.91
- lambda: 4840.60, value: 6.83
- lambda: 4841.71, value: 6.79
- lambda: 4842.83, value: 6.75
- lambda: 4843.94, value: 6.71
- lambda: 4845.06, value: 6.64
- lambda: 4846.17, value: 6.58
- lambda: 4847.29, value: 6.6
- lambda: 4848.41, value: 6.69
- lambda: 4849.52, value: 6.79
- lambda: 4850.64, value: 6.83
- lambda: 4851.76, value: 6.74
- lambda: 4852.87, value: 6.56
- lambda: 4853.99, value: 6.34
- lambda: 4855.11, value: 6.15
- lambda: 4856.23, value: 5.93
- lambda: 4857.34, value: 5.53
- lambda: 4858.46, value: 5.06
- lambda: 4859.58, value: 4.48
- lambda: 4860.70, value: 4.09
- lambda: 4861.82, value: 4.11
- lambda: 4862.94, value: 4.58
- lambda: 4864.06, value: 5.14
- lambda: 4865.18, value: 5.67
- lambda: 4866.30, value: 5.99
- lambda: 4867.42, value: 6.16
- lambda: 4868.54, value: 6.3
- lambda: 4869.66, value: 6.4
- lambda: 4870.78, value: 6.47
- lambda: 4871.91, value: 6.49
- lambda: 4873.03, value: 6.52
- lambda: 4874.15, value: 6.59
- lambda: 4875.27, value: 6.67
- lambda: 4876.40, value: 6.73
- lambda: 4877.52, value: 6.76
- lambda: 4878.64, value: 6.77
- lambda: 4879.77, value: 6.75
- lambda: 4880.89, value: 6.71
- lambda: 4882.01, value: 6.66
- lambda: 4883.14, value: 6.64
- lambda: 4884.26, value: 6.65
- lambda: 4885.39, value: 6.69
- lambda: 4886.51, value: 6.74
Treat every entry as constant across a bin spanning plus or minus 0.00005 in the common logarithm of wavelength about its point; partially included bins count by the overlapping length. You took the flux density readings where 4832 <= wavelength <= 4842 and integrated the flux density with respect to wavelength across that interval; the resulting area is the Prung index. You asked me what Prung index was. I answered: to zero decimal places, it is 69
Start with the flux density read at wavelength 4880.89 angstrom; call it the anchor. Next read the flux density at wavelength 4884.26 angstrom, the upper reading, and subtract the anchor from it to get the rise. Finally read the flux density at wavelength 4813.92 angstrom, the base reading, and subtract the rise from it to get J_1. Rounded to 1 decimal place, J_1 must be 6.8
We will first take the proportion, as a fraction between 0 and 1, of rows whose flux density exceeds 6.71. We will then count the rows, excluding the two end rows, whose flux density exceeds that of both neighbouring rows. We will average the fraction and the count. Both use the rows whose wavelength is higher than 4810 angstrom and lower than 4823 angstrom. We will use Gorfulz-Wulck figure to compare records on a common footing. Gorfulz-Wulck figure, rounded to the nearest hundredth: 0.83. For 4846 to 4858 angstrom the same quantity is 0.64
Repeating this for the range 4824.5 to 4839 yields 0.50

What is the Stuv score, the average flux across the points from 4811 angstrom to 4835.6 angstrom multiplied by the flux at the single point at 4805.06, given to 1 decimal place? 45.8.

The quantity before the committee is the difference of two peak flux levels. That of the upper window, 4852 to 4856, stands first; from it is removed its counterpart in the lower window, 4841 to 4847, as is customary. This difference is -0.23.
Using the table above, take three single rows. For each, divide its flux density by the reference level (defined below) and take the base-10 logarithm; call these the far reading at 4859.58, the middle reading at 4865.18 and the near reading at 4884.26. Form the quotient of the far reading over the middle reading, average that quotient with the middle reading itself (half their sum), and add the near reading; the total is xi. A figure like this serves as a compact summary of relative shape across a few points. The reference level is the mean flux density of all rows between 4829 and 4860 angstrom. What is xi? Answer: 1.3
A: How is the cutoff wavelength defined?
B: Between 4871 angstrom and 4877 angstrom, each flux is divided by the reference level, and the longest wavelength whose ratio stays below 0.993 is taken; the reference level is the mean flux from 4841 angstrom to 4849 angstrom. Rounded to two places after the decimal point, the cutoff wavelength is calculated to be 4874.15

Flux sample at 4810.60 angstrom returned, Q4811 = 6.91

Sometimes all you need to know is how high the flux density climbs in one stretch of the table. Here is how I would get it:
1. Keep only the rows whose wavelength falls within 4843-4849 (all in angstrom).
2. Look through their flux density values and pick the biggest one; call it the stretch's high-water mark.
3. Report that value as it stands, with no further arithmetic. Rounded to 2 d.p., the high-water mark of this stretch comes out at 6.71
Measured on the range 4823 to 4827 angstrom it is 6.93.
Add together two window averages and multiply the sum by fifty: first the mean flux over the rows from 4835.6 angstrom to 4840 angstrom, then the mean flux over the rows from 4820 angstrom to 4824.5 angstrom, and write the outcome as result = 686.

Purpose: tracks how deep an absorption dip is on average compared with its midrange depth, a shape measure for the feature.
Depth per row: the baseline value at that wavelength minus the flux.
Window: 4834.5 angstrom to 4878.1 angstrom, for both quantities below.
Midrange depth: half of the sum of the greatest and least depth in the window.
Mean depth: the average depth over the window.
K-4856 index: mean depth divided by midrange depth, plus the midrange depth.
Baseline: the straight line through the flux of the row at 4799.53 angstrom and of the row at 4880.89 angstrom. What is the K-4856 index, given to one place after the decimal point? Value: 1.7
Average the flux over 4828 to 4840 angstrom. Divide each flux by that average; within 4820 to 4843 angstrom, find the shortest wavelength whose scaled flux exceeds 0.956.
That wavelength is 4820.58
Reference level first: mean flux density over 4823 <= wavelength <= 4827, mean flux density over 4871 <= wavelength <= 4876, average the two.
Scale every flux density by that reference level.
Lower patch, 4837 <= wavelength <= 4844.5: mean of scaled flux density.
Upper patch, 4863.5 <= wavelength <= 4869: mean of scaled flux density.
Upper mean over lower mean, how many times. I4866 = 0.85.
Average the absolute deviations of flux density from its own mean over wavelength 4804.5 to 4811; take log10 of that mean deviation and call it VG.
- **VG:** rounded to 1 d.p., -1.1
